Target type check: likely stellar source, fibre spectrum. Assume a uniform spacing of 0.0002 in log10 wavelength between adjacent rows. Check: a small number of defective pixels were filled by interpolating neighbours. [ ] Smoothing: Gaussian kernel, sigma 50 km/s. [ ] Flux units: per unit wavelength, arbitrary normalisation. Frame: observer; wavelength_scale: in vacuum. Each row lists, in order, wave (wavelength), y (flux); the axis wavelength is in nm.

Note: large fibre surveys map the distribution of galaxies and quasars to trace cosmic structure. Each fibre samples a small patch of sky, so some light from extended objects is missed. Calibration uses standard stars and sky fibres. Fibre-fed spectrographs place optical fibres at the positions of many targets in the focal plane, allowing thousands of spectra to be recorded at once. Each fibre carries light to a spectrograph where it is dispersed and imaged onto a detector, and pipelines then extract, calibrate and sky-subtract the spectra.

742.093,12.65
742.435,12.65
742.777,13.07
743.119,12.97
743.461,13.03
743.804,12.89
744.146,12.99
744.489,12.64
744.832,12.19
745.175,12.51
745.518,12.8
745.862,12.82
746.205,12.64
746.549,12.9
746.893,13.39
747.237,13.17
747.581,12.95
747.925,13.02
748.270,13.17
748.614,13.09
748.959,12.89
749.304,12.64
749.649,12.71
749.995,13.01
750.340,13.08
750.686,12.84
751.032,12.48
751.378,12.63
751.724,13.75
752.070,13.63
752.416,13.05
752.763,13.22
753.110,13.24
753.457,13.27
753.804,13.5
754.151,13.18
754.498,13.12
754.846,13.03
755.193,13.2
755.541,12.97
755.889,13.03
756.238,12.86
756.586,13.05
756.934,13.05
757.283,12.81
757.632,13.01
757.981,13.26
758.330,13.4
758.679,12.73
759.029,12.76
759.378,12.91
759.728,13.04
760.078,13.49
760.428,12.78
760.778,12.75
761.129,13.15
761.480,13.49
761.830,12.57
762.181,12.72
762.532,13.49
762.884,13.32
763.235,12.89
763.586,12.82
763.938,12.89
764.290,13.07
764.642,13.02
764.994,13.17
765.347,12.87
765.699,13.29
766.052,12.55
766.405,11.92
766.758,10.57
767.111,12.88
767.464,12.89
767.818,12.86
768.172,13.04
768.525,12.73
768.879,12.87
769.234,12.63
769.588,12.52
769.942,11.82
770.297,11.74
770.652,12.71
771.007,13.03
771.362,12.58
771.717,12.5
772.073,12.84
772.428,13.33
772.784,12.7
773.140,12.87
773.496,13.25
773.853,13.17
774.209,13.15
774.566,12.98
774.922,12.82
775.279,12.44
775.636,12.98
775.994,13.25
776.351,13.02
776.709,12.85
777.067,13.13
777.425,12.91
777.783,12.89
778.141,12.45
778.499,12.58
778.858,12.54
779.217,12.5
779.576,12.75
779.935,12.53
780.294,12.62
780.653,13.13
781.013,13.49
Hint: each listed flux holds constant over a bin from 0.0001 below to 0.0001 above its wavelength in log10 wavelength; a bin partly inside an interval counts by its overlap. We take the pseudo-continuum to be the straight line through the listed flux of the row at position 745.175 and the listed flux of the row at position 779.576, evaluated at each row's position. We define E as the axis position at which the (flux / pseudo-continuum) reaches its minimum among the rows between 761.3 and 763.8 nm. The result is 761.830 nm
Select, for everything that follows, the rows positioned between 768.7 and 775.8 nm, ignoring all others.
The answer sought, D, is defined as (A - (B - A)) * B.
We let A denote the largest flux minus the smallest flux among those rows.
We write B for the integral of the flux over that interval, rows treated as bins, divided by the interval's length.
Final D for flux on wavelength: -122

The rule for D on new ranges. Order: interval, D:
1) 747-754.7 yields -138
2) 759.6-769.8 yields -90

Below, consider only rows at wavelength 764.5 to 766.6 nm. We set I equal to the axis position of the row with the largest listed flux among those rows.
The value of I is 765.699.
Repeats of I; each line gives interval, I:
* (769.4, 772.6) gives 772.428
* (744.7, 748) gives 746.893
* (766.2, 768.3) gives 768.172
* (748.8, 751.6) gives 750.340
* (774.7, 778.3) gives 775.994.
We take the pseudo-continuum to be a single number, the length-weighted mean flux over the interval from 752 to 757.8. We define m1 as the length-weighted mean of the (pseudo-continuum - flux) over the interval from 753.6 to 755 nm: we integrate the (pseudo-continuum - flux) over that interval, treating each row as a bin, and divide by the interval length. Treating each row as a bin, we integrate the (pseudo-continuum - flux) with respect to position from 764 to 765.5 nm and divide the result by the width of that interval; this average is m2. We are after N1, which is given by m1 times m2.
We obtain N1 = -0.01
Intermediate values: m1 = -0.1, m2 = 0.10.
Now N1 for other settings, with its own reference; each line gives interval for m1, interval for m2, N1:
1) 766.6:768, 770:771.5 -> 0.53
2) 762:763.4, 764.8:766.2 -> 0.00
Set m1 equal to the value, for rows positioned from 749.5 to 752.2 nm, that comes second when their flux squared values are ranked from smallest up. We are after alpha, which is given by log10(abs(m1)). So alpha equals 2.20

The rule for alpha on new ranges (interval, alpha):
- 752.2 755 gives 2.23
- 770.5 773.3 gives 2.20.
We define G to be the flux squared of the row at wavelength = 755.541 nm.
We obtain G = 168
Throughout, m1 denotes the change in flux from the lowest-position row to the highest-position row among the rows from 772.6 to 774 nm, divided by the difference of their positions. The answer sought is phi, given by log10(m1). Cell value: -0.36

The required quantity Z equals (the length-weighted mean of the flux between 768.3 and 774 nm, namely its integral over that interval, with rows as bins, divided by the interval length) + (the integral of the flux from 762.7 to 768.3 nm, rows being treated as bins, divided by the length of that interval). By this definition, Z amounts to 25.46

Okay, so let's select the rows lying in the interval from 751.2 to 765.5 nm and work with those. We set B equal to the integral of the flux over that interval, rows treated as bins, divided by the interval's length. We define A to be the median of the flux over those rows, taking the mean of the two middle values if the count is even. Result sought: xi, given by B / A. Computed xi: 1.00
